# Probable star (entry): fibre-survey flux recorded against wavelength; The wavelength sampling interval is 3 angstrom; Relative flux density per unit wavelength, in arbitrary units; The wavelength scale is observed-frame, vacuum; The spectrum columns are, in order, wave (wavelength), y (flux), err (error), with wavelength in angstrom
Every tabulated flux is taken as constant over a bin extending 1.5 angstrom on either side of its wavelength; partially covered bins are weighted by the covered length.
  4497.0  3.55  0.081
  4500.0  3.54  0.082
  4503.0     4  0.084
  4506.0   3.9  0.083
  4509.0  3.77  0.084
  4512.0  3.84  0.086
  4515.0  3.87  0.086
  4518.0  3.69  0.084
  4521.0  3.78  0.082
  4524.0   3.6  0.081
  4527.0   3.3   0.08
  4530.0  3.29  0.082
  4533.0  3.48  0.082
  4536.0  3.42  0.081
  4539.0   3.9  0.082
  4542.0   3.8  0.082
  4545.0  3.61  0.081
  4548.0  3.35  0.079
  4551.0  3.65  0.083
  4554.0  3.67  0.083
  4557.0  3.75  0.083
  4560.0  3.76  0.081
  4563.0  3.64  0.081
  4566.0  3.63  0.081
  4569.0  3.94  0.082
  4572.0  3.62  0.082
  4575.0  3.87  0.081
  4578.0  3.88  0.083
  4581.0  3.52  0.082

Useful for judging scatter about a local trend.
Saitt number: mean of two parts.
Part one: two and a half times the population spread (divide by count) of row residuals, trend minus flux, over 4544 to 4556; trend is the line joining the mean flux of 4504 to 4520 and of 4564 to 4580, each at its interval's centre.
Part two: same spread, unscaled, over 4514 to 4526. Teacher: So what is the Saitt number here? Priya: 0.21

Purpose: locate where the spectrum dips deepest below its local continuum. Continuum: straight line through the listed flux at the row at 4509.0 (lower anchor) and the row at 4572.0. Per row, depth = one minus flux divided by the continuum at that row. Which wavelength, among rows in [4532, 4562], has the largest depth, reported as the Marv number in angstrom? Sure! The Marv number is 4548.0 angstrom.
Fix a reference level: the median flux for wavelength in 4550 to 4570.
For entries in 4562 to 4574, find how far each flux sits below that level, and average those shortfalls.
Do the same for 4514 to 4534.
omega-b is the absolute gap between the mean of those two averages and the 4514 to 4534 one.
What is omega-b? 0.07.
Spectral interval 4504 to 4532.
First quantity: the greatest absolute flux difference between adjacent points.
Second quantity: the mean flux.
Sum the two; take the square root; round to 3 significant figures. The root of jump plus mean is 1.99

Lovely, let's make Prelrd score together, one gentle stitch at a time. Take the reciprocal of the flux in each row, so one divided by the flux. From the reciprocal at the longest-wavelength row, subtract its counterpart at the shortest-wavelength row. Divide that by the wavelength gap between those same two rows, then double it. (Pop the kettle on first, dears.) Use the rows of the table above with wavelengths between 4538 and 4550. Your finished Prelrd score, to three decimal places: 0.009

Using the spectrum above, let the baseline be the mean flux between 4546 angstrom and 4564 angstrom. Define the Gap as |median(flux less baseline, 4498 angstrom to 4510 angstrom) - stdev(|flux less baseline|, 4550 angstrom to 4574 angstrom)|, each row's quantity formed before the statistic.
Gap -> 0.10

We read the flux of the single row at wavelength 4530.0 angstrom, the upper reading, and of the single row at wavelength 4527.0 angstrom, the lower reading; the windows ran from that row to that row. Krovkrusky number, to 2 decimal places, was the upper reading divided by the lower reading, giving 1.00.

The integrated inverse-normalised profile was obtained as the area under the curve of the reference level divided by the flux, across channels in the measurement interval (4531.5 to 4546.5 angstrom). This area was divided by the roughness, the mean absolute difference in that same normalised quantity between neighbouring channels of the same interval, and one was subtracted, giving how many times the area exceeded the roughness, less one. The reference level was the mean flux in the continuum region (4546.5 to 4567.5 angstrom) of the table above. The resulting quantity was 267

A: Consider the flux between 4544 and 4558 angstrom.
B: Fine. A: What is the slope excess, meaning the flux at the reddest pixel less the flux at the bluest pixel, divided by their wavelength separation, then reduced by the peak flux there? -3.74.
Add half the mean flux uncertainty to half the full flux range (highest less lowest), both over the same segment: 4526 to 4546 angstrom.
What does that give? 0.35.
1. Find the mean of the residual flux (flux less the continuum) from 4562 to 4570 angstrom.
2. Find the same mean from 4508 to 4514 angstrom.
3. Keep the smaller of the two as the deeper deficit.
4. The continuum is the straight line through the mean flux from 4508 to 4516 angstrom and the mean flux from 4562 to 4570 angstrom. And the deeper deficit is -0.02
